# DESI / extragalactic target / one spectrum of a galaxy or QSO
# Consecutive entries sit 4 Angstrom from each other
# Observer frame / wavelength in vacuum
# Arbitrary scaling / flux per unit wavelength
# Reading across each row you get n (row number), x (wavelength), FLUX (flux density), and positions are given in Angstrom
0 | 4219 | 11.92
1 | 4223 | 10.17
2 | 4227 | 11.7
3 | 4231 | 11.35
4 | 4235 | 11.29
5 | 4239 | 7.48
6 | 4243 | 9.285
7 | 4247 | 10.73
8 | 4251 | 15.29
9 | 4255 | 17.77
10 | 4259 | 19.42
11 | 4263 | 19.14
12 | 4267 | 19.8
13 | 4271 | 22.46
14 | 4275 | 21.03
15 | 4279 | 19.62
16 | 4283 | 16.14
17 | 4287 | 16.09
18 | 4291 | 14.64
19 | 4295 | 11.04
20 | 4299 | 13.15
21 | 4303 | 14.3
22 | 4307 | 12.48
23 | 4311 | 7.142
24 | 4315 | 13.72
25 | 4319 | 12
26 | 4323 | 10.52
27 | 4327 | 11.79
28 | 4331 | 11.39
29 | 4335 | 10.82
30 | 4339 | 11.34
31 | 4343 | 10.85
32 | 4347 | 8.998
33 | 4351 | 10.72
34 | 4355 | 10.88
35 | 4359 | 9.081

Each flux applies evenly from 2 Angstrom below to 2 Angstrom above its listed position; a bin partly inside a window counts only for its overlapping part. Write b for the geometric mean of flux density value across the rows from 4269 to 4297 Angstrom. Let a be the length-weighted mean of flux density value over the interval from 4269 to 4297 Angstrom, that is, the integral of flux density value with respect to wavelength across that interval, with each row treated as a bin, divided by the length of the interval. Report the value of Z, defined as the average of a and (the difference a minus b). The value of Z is 8.9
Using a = 17.3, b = 17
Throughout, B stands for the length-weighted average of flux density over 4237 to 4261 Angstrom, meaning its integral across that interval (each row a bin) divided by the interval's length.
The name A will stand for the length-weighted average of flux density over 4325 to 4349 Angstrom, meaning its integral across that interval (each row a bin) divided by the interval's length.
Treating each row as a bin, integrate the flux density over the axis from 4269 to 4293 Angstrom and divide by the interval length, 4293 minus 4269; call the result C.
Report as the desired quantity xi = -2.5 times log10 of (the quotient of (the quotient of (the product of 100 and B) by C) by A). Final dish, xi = -2.06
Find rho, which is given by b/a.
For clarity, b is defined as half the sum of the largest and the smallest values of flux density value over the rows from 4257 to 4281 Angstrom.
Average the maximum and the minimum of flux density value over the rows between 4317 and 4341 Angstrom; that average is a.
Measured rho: 1.85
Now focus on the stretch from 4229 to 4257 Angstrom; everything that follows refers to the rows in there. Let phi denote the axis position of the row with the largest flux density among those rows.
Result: 4255 Angstrom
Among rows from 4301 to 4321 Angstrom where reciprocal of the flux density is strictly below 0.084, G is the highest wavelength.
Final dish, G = 4319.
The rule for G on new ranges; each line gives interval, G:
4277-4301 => 4299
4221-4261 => 4259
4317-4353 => 4319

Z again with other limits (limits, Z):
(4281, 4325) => 6.6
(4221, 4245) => 5.2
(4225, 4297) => 8.0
